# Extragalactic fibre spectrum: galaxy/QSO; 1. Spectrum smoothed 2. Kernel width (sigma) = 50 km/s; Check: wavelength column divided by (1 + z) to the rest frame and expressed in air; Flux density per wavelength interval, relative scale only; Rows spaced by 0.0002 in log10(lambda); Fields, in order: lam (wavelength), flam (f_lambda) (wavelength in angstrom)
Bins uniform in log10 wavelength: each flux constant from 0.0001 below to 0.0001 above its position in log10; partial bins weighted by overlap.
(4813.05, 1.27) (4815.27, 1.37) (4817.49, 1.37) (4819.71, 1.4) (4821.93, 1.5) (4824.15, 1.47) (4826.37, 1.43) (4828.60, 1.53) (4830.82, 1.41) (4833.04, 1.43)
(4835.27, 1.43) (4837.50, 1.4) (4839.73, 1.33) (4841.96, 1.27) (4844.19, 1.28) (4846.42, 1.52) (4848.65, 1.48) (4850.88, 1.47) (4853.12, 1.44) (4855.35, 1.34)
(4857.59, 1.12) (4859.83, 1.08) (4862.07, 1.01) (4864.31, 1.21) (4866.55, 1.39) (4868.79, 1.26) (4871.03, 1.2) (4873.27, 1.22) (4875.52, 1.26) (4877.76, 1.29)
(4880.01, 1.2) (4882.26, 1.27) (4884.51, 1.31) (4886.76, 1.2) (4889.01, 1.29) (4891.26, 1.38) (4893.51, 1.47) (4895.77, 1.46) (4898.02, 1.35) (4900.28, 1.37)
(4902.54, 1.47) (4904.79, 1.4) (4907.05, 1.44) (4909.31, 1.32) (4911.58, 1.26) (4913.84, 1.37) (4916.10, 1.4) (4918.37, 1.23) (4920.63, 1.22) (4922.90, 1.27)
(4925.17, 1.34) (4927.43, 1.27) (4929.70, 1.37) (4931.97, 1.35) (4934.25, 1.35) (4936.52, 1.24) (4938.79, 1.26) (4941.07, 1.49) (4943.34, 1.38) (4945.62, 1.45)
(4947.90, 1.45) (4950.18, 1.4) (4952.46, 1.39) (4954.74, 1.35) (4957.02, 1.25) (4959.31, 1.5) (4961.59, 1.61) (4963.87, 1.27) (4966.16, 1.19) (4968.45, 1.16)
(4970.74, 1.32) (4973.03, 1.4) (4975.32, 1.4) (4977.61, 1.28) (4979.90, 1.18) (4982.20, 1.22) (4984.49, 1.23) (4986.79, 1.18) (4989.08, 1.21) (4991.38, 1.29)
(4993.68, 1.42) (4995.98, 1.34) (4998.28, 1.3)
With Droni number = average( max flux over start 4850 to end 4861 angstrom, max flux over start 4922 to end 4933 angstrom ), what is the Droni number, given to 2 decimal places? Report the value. 1.42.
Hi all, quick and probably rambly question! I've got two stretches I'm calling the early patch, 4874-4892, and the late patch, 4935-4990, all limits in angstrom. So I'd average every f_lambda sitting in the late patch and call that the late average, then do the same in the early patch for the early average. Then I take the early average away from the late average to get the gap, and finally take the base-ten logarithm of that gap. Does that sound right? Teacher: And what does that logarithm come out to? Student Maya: -1.3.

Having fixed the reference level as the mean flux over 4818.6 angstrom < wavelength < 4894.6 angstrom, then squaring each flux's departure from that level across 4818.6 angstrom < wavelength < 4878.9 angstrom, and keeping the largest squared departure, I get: 0.104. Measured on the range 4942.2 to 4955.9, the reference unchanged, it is 0.014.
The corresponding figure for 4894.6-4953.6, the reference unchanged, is 0.025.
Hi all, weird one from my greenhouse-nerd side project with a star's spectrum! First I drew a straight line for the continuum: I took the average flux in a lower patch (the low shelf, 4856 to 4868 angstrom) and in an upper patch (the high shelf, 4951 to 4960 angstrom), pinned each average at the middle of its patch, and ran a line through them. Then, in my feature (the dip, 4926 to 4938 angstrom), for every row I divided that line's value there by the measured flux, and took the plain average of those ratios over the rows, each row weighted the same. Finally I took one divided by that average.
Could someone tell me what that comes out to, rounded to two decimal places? 1.00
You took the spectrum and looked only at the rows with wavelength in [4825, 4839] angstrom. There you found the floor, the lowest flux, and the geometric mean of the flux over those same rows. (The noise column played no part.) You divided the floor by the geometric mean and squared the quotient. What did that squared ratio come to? 0.948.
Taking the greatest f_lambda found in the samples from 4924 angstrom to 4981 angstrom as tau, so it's 1.61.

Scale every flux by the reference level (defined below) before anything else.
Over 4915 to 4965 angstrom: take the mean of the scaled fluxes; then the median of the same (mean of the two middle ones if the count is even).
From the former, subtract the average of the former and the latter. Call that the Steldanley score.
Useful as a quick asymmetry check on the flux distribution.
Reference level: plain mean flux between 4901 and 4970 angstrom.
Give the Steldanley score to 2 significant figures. 0.0024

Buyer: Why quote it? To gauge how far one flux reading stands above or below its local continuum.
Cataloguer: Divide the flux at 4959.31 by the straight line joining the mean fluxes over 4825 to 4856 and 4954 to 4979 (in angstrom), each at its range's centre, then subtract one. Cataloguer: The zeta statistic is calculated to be 0.12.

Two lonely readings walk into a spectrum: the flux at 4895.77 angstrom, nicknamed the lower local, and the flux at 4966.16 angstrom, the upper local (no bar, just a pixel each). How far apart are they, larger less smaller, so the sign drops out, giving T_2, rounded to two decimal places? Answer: 0.27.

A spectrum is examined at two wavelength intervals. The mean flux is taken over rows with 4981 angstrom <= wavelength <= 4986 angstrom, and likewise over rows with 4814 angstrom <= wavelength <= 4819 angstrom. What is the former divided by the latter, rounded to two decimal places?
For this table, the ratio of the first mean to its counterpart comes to 0.89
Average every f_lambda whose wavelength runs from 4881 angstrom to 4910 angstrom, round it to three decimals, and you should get 1.364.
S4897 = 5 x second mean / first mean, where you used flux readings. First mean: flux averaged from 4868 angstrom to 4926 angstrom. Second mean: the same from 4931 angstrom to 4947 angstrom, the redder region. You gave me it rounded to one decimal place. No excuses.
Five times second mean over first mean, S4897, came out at 5.2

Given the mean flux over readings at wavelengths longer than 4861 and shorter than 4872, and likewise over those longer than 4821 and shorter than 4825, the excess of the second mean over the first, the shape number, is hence 0.27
